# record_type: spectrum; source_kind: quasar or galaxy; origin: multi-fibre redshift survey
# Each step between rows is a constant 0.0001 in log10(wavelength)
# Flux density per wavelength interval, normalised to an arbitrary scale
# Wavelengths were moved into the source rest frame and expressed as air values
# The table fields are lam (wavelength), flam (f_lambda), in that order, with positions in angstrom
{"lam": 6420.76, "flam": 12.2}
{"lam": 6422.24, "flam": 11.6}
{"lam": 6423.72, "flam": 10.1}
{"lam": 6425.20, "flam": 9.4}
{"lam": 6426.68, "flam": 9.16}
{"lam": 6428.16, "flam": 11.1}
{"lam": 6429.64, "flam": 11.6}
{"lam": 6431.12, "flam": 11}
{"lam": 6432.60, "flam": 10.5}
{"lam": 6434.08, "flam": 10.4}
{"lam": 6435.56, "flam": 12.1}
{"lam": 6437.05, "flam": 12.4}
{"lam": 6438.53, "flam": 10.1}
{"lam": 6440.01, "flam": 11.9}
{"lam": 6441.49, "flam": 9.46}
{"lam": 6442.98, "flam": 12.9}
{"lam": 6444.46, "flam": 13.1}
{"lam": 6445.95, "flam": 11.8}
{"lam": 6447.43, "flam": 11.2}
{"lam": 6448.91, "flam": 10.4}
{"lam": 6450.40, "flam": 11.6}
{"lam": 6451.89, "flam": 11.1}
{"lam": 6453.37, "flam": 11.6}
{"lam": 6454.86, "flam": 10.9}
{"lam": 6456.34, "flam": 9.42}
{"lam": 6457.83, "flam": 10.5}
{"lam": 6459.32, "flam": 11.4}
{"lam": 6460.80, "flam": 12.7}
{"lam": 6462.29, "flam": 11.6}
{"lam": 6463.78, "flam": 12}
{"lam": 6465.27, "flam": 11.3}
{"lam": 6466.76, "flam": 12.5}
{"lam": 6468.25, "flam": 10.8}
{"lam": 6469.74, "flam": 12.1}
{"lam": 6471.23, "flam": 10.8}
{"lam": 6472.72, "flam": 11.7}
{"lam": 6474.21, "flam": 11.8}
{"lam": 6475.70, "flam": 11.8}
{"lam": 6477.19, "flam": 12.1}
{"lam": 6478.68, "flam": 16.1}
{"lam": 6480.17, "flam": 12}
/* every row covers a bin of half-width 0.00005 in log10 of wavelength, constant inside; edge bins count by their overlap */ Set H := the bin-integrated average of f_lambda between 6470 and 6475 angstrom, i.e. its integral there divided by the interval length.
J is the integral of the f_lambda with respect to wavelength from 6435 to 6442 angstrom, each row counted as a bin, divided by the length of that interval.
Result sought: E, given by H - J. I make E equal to 0.28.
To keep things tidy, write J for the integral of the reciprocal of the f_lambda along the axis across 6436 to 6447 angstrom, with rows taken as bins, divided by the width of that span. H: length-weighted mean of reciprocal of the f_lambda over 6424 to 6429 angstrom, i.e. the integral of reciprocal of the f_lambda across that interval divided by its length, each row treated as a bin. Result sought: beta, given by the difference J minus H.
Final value -0.015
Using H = 0.101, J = 0.087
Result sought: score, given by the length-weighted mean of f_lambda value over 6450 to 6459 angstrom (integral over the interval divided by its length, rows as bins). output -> 10.8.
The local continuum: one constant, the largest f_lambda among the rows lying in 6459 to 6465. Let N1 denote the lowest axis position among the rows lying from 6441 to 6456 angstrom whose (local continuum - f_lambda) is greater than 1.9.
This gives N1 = 6441.49 angstrom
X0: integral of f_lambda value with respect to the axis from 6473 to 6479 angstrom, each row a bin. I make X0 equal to 76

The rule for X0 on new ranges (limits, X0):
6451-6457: 65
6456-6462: 67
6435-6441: 69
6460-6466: 71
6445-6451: 68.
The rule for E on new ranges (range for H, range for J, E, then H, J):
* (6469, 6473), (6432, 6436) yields 0.57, 11.5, 10.9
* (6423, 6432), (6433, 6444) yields -0.95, 10.4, 11.3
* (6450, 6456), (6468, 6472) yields -0.13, 11.2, 11.3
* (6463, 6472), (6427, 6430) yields 0.56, 11.6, 11.0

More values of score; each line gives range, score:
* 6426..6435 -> 10.7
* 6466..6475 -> 11.6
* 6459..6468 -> 11.9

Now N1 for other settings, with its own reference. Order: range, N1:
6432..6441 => 6432.60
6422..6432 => 6423.72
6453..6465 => 6456.34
